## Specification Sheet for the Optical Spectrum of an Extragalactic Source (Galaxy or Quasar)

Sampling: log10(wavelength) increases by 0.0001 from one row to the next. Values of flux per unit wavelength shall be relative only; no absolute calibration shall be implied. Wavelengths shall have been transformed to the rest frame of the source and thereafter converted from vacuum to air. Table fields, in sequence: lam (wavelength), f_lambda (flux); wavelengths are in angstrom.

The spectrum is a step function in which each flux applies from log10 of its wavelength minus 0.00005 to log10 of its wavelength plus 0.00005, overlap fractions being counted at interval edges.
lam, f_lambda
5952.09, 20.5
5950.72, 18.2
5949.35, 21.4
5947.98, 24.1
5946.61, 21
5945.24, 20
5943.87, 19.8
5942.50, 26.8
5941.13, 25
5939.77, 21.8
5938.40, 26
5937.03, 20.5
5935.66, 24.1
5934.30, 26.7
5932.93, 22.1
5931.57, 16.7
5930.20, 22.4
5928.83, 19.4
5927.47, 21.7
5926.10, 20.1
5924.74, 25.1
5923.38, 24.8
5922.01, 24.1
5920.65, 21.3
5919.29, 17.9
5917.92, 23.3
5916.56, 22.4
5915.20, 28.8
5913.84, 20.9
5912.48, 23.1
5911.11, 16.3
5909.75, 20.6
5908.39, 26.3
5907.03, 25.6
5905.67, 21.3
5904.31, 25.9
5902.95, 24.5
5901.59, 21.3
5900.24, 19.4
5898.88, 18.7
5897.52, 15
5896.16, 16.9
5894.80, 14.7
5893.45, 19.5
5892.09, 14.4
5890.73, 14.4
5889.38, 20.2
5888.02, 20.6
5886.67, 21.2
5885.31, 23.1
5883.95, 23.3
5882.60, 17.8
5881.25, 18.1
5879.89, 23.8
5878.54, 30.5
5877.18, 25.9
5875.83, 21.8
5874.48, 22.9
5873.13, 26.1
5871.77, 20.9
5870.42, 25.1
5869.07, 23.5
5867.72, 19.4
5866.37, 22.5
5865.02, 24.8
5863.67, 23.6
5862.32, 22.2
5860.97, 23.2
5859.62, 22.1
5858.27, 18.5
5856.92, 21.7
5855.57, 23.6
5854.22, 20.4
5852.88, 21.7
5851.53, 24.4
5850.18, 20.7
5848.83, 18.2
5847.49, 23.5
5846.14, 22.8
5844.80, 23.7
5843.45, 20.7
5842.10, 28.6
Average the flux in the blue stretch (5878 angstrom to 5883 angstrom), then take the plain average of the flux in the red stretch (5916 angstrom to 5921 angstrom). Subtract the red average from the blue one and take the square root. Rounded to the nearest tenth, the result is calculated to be 1.2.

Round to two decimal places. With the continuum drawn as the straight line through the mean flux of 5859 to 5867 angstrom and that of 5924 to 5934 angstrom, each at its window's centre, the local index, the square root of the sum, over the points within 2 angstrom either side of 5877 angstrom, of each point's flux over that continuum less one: 0.67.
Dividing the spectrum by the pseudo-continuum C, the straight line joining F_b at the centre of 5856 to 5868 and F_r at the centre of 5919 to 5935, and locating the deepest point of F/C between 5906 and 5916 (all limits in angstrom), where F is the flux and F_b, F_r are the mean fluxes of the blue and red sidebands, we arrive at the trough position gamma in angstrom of 5911.11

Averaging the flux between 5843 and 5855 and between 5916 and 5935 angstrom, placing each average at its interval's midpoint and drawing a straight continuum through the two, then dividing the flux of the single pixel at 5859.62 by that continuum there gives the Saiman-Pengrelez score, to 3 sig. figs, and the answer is 1.01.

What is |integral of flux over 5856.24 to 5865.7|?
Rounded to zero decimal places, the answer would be 211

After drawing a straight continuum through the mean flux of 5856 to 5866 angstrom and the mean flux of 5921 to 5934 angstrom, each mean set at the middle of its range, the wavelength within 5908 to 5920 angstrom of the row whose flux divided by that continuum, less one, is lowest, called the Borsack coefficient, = 5911.11 angstrom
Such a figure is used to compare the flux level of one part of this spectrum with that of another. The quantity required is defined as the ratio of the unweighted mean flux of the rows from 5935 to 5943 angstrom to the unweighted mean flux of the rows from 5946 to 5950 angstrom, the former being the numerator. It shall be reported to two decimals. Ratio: 1.08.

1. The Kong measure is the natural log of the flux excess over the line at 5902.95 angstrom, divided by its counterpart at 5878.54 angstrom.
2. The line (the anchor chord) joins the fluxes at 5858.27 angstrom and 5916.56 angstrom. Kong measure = -1.3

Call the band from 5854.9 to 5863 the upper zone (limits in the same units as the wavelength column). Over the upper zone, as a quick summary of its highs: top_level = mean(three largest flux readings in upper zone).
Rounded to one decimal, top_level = 23.0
